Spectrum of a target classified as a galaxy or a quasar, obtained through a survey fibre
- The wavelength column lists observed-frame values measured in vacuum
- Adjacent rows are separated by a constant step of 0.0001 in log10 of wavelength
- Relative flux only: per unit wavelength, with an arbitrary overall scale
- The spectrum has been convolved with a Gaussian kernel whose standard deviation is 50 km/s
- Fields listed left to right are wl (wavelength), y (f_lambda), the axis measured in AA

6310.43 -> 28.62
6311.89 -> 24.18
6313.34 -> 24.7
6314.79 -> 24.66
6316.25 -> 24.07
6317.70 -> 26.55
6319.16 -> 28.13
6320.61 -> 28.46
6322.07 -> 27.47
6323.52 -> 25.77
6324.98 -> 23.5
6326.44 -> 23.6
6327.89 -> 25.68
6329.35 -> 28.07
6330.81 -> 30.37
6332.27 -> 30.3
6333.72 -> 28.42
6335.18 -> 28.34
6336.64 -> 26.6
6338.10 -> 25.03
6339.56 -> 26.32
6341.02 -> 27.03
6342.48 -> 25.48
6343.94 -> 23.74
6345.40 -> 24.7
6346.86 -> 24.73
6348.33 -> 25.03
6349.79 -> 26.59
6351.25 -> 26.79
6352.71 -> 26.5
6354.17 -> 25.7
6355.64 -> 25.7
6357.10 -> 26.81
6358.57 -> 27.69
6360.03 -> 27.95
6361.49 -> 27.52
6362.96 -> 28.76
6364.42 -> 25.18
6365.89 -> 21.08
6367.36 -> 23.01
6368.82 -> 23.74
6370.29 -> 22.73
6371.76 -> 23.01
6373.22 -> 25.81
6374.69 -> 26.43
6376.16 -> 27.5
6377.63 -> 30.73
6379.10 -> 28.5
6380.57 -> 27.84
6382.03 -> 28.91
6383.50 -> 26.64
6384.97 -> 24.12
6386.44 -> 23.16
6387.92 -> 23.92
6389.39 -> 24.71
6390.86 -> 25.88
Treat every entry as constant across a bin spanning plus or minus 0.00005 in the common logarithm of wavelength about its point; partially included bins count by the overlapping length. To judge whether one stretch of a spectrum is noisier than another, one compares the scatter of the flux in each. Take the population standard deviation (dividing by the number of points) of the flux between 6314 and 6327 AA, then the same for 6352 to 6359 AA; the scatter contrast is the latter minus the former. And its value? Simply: -1.1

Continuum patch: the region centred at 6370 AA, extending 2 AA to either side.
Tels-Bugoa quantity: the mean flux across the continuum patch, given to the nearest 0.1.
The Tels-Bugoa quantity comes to 23.2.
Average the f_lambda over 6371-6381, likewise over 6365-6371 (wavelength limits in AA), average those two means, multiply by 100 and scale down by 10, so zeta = 249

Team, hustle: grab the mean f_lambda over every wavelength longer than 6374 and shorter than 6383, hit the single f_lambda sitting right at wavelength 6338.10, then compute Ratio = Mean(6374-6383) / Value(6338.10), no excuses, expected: 1.13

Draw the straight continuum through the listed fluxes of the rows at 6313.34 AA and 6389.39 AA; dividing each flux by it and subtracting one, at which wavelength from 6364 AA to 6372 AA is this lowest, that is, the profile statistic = 6365.89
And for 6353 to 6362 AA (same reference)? 6355.64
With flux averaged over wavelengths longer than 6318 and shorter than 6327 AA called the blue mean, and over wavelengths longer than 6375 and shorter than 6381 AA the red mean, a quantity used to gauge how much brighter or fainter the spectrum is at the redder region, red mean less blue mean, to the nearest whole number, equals 2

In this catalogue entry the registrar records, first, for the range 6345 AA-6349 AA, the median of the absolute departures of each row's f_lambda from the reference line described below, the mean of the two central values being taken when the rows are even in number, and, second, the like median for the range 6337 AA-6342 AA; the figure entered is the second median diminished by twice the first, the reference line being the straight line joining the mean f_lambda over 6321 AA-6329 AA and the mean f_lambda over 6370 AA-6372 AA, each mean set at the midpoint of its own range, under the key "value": 1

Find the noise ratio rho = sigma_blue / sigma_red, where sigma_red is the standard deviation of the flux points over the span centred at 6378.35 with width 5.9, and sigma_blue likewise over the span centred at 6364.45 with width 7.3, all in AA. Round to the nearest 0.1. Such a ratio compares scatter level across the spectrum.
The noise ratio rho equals 2.2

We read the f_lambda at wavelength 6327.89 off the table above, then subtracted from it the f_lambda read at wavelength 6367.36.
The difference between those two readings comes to 2.7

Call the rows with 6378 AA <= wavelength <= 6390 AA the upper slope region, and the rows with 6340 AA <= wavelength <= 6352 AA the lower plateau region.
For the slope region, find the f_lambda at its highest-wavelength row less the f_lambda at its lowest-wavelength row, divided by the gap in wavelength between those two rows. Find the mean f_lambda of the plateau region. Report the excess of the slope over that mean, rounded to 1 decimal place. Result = -25.9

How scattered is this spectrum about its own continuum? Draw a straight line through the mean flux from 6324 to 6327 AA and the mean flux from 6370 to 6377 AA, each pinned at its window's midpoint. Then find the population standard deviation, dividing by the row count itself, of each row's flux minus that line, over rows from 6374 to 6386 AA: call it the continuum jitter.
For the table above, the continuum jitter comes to 1.9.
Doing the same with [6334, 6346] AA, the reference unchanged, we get 1.5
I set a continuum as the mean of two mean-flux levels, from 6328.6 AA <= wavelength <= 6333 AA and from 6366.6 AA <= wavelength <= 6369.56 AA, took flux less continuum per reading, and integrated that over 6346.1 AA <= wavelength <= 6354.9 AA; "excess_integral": -5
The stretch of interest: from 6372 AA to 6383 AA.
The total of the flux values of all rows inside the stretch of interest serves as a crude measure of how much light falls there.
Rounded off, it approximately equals 196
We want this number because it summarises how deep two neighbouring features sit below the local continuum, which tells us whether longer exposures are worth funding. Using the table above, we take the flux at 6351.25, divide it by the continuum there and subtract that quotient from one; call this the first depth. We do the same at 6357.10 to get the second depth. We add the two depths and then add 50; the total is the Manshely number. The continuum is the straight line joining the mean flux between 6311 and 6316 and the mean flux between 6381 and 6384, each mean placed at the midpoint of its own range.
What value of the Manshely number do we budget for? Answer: 50.0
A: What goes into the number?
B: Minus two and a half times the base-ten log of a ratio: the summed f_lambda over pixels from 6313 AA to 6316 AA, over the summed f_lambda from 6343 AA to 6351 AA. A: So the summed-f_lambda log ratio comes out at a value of 1.0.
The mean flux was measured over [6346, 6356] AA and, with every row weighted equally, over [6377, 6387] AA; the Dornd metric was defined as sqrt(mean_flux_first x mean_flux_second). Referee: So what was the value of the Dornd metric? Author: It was 26.5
